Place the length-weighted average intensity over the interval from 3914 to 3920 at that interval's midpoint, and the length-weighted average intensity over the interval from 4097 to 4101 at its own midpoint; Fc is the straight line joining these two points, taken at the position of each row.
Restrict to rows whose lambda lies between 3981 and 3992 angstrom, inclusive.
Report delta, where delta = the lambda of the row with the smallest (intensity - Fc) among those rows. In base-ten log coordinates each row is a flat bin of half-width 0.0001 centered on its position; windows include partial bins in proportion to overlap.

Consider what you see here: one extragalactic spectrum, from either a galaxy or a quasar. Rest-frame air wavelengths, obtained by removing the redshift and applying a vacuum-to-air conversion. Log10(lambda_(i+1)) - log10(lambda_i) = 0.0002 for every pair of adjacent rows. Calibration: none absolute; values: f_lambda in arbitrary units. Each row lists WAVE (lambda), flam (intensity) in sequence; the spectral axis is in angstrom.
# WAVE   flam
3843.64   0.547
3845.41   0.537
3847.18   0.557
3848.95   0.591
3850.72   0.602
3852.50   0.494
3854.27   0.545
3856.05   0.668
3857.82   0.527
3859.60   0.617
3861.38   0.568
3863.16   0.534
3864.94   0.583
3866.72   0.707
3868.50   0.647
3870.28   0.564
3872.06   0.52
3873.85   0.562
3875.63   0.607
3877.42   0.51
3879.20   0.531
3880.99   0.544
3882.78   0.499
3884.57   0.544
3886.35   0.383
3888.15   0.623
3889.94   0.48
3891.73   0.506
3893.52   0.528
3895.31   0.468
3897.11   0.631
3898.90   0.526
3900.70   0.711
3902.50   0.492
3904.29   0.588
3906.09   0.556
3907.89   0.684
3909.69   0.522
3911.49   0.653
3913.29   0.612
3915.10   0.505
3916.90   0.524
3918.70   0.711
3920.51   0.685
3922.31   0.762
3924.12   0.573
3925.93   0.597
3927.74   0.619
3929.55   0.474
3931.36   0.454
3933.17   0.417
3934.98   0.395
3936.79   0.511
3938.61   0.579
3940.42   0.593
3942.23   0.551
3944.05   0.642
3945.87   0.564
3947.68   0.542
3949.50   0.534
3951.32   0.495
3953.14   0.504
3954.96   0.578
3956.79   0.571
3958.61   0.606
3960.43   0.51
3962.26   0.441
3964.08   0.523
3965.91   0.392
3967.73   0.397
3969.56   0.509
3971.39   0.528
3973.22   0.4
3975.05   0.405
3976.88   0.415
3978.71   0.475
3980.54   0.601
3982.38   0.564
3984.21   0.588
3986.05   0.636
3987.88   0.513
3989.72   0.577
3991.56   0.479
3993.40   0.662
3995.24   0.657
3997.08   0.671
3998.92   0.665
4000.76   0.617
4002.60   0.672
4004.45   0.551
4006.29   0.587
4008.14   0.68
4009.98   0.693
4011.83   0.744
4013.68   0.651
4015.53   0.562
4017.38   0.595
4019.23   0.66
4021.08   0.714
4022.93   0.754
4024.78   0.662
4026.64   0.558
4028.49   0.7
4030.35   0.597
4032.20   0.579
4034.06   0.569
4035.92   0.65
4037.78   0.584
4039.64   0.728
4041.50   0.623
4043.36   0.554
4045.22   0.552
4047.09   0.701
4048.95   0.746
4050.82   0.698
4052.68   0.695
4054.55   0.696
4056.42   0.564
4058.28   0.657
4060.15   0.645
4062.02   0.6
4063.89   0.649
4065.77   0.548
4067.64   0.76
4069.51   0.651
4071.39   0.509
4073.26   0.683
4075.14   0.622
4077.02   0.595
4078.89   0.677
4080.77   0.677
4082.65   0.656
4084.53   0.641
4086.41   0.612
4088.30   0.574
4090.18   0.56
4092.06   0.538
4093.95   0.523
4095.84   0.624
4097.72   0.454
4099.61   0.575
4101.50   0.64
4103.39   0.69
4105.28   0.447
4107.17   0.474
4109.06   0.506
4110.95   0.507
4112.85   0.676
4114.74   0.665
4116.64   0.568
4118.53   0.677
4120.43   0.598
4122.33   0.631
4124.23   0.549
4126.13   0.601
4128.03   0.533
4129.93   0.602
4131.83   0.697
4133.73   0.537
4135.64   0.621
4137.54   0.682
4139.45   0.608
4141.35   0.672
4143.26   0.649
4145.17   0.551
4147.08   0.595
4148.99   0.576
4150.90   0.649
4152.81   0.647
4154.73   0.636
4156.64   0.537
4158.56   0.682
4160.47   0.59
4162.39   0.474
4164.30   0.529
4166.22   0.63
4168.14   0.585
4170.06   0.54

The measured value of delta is 3991.56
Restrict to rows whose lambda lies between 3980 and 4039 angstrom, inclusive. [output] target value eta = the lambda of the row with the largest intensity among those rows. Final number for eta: 4022.93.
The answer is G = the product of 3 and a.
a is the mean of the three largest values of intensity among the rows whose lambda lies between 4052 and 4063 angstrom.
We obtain 2.0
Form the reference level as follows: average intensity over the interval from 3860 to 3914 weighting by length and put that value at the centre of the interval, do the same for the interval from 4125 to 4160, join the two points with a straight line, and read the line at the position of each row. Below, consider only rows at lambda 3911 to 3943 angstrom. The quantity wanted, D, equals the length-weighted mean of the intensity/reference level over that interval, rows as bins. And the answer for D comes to 0.99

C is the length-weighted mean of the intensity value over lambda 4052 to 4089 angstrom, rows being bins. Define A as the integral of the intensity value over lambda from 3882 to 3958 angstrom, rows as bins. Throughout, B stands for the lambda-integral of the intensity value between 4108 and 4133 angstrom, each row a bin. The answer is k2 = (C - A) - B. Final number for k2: -57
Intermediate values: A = 42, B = 15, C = 0.635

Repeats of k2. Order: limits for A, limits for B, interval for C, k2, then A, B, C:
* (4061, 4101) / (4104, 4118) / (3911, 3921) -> -31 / 24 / 8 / 0.610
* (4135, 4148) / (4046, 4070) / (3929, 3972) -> -24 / 8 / 16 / 0.513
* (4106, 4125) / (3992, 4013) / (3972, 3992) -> -24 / 11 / 14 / 0.515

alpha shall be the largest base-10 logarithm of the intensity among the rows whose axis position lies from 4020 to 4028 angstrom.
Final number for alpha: -0.12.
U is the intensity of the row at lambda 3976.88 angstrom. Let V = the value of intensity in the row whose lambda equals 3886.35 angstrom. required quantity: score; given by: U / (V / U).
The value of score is 0.45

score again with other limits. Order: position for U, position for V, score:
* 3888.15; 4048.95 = 0.52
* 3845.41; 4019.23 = 0.44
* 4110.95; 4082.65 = 0.39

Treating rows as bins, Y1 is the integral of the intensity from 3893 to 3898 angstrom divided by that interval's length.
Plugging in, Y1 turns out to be 0.543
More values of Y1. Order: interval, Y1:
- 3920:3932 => 0.595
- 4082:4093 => 0.595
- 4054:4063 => 0.630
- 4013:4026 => 0.655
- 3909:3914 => 0.598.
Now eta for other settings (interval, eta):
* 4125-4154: 4131.83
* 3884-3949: 3922.31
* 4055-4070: 4067.64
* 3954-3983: 3958.61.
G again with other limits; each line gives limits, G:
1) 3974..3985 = 1.8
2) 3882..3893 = 1.7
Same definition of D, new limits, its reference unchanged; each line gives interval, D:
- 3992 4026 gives 1.11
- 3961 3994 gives 0.87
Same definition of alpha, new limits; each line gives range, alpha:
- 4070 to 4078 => -0.17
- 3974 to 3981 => -0.22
